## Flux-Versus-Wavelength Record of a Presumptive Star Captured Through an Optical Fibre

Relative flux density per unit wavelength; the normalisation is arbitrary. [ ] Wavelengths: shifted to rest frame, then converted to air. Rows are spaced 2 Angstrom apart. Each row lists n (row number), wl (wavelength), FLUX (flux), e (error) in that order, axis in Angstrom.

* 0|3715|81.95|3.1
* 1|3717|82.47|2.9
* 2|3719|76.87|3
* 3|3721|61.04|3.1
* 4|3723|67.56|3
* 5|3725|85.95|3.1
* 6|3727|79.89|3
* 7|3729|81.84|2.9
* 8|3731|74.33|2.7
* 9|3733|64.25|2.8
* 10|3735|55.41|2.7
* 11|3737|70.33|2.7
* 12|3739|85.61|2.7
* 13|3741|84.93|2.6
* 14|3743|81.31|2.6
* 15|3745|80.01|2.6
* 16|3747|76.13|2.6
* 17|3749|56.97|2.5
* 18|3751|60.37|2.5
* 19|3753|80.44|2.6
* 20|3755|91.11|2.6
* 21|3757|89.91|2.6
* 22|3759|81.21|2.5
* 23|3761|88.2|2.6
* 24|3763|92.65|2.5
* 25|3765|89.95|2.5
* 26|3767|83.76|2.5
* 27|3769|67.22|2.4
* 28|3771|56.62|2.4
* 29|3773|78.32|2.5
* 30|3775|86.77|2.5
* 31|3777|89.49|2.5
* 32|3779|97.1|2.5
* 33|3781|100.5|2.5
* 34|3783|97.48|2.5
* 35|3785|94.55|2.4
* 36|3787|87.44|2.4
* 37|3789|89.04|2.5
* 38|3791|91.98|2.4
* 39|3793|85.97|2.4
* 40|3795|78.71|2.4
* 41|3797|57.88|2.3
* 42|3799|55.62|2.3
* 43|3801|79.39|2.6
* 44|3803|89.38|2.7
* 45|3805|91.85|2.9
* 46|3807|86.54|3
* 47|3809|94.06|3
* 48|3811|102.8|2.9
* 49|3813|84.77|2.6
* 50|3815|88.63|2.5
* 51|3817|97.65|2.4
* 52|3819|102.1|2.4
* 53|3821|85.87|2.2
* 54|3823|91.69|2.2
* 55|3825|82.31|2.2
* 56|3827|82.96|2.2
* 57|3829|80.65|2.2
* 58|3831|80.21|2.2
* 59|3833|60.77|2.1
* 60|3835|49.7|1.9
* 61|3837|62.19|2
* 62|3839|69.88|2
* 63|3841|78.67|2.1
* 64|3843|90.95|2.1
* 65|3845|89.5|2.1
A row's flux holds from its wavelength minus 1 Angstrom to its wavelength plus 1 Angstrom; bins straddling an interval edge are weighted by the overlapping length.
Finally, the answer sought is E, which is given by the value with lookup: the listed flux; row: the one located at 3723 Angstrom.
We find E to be 67.56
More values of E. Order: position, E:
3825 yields 82.31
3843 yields 90.95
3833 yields 60.77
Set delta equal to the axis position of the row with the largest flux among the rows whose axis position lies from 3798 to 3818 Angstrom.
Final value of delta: 3811 Angstrom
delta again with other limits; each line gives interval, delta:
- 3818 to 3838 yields 3819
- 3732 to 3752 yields 3739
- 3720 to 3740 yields 3725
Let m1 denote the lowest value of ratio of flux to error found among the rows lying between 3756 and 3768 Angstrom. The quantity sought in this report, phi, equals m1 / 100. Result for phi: 0.32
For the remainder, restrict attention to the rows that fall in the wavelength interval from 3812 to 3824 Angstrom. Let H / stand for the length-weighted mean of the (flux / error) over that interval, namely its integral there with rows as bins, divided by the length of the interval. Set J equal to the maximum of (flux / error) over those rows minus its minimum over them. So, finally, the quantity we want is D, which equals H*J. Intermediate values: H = 38.7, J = 10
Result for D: 384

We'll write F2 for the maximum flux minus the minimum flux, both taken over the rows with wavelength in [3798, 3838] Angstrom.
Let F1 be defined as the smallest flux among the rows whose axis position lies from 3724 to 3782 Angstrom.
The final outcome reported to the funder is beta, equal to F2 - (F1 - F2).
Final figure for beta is 51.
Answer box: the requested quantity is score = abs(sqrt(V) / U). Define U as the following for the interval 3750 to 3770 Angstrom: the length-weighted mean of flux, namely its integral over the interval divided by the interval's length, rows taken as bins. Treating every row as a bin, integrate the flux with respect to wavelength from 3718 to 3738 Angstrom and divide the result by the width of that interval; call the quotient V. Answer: 0.103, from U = 82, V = 72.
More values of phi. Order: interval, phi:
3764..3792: 0.24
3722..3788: 0.21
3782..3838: 0.24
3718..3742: 0.20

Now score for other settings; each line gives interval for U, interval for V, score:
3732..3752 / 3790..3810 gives 0.126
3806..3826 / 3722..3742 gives 0.095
